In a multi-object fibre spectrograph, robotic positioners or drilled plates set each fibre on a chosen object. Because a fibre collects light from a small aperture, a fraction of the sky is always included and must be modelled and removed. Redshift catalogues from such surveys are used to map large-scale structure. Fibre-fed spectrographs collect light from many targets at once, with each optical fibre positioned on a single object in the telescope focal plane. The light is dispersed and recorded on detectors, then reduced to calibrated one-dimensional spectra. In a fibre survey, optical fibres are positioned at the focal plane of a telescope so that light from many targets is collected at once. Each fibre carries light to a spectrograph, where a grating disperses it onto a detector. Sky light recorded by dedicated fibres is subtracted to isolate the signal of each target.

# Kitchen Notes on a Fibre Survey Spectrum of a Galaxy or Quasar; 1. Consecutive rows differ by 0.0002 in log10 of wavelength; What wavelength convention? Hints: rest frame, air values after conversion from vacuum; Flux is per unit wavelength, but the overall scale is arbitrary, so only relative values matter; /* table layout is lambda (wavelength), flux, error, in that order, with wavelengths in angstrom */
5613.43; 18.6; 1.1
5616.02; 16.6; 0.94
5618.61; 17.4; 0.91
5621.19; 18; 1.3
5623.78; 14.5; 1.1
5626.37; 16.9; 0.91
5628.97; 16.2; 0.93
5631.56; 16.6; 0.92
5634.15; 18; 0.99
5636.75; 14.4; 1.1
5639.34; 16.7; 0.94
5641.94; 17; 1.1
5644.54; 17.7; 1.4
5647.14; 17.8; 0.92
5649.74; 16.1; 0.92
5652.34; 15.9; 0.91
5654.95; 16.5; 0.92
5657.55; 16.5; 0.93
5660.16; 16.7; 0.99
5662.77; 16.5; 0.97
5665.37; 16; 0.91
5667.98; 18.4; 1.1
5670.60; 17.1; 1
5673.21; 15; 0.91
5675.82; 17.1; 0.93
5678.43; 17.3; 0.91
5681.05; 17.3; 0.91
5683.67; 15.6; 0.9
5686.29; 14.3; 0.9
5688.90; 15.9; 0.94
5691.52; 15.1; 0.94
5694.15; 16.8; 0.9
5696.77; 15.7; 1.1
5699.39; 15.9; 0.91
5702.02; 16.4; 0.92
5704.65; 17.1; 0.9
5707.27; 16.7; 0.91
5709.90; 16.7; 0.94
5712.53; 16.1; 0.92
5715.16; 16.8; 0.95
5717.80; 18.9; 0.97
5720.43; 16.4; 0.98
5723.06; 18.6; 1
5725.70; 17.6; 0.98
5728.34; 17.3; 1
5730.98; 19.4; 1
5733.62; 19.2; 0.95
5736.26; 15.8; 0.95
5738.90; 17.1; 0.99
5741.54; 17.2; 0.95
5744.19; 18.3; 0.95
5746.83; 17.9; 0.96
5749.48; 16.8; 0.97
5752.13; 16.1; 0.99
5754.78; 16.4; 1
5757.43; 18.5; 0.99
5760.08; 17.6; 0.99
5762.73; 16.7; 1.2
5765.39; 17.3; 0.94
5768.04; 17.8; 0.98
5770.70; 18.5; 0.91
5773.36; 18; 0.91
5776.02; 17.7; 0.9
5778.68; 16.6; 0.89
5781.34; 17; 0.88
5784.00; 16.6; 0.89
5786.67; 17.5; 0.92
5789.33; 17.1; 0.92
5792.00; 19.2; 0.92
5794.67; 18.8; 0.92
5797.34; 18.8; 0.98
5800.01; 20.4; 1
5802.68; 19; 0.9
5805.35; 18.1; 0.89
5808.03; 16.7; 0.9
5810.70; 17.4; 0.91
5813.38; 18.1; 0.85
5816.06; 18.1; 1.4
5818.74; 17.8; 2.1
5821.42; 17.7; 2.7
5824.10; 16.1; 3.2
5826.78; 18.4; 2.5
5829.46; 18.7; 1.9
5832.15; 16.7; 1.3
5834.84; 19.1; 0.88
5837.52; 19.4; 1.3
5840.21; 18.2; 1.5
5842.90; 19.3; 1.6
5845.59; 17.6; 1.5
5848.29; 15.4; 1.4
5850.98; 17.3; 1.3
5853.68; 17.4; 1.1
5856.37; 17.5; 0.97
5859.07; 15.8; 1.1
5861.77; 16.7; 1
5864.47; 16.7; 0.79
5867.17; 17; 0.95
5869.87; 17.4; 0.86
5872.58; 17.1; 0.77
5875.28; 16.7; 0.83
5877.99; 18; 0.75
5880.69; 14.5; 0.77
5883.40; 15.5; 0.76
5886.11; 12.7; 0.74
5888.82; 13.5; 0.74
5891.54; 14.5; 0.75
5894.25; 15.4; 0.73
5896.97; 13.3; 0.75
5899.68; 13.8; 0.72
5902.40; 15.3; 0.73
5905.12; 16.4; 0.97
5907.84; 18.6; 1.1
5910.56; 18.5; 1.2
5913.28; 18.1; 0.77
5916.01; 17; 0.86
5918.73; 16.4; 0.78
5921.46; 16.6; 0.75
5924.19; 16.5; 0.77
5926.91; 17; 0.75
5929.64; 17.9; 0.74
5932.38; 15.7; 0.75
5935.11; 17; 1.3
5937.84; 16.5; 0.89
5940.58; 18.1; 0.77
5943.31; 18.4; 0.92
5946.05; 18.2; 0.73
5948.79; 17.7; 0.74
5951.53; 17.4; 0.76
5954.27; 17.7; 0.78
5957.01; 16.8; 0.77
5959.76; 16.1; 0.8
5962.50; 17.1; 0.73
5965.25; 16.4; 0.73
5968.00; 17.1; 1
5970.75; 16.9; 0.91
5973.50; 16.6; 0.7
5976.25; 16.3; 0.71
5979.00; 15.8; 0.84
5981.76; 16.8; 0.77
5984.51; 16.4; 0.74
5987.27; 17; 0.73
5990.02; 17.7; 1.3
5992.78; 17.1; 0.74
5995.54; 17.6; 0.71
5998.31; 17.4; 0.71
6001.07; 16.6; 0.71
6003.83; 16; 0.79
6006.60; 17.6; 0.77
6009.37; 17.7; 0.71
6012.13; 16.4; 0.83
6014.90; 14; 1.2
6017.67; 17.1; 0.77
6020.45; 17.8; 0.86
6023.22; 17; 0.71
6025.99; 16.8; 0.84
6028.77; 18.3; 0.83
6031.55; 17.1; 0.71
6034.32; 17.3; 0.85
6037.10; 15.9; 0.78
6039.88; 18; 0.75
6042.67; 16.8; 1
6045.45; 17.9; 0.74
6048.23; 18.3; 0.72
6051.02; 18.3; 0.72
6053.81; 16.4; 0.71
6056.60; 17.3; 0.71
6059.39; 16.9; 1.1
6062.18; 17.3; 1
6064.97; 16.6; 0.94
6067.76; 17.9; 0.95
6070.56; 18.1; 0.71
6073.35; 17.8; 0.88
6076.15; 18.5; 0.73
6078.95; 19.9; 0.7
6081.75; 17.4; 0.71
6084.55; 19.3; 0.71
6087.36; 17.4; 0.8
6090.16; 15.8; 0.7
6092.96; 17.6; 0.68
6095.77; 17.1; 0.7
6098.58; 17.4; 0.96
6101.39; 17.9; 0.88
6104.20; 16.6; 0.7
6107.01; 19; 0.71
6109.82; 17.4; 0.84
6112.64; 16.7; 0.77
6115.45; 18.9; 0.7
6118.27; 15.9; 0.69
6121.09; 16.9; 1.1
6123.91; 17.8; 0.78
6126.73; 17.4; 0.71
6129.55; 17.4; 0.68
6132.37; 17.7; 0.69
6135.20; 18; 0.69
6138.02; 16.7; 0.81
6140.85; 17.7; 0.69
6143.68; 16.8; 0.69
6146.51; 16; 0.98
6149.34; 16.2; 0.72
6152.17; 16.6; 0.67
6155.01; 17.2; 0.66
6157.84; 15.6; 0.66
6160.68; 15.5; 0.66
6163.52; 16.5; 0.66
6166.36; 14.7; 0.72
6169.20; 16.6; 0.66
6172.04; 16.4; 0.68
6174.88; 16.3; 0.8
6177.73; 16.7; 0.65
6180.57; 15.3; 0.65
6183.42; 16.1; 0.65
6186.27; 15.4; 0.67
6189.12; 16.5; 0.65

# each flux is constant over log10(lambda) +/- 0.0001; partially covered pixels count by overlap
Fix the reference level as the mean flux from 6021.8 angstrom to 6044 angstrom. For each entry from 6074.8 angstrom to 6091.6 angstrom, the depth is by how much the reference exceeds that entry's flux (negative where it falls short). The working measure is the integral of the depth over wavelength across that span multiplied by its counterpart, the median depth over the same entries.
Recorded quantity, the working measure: 12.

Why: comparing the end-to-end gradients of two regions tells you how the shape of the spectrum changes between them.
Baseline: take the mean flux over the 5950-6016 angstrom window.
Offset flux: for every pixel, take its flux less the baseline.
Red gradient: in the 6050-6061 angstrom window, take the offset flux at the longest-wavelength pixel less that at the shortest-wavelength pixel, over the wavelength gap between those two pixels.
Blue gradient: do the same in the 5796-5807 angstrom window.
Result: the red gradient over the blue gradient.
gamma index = 1.9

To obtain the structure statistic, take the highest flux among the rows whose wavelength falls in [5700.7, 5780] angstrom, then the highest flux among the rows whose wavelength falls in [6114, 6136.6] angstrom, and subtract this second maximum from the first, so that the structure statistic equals 0.5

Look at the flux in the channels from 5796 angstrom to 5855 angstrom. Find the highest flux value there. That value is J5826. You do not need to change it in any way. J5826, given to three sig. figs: 20.4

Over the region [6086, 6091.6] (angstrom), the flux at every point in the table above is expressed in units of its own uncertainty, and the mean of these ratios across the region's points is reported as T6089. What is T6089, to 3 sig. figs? 22.2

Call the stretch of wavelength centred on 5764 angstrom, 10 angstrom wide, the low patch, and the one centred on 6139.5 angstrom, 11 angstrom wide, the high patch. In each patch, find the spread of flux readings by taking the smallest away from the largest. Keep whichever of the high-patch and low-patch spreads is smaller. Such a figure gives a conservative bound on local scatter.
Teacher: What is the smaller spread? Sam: 1.1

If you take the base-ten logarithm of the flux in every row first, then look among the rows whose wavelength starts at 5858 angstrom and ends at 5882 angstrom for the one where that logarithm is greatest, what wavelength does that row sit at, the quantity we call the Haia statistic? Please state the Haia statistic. 5877.99 angstrom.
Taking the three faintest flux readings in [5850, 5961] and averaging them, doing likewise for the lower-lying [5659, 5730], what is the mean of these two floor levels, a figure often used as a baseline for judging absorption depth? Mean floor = 14.0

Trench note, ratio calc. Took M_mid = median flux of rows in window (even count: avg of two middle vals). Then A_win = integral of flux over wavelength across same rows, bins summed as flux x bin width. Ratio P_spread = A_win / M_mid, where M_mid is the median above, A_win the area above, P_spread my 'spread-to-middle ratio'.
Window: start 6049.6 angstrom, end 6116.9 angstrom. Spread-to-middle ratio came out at 68.2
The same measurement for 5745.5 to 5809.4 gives 64.1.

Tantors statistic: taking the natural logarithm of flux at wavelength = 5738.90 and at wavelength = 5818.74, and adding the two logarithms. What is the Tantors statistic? 5.72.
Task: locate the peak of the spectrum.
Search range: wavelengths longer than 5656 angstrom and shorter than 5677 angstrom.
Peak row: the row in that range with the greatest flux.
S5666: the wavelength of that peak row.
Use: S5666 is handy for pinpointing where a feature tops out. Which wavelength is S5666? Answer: 5667.98 angstrom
